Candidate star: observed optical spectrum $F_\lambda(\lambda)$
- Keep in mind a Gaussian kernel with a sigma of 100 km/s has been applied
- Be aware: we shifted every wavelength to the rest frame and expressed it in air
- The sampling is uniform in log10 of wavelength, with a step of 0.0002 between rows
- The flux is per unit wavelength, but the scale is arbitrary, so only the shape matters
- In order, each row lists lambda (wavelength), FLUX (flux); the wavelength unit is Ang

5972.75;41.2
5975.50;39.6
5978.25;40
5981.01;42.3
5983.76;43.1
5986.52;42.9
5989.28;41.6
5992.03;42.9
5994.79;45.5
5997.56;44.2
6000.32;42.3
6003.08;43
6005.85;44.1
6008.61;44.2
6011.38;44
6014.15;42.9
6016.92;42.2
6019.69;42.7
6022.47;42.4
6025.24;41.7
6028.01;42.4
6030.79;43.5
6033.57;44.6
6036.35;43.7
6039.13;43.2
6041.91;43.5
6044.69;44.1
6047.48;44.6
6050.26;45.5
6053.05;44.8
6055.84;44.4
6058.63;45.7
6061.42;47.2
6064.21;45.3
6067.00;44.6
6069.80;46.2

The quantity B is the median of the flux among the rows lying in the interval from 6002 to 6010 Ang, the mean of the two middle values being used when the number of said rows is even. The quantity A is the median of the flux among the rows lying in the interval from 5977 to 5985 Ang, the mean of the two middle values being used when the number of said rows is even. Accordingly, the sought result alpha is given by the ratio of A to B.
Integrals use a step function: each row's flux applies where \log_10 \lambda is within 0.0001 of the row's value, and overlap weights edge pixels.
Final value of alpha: 0.959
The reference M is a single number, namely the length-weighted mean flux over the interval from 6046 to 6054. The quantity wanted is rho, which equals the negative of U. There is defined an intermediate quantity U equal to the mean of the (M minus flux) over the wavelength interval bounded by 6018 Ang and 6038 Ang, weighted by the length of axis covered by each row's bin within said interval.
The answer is -1.96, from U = 2.0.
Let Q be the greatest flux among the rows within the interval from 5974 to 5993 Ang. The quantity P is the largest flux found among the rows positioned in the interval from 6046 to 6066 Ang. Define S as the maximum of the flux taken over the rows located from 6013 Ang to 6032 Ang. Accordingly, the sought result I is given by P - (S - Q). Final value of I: 47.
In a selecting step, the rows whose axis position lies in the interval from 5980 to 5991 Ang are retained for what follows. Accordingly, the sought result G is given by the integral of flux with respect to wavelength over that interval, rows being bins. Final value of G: 468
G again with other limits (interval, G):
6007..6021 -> 605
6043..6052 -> 402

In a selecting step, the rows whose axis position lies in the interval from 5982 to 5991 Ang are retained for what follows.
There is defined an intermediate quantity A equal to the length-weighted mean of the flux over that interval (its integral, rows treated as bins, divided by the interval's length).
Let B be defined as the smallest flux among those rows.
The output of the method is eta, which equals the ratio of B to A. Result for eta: 0.977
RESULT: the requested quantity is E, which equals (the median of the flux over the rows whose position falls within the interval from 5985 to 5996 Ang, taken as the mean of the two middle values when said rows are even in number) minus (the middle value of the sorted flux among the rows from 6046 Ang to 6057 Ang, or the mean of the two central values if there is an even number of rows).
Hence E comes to -1.8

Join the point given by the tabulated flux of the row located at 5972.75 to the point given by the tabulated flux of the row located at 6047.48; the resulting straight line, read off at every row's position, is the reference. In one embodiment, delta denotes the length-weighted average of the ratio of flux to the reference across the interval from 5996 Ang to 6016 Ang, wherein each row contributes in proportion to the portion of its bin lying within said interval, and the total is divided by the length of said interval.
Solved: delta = 1.02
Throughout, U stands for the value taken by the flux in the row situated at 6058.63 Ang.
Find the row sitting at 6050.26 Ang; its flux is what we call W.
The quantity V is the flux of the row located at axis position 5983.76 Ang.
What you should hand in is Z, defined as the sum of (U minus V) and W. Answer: 48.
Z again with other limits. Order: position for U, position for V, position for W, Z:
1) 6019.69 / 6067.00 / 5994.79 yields 44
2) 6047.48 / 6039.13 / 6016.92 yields 44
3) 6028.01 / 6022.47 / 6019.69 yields 43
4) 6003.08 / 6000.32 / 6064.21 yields 46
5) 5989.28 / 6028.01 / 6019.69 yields 42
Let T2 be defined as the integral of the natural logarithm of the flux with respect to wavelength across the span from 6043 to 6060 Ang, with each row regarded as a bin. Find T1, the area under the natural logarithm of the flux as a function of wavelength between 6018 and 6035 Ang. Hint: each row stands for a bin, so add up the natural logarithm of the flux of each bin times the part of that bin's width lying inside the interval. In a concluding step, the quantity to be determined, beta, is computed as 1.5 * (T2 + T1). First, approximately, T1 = 63.9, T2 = 64.6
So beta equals 193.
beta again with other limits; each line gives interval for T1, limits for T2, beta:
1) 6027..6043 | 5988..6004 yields 181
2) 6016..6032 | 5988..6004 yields 180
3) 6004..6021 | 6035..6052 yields 193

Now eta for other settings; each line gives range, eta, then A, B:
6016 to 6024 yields 0.995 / 42.4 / 42.2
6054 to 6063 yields 0.971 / 45.7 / 44.4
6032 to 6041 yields 0.986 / 43.8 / 43.2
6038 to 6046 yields 0.990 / 43.6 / 43.2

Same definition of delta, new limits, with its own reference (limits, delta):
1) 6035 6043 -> 0.98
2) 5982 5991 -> 1.02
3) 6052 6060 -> 1.00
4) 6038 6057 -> 0.99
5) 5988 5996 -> 1.03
